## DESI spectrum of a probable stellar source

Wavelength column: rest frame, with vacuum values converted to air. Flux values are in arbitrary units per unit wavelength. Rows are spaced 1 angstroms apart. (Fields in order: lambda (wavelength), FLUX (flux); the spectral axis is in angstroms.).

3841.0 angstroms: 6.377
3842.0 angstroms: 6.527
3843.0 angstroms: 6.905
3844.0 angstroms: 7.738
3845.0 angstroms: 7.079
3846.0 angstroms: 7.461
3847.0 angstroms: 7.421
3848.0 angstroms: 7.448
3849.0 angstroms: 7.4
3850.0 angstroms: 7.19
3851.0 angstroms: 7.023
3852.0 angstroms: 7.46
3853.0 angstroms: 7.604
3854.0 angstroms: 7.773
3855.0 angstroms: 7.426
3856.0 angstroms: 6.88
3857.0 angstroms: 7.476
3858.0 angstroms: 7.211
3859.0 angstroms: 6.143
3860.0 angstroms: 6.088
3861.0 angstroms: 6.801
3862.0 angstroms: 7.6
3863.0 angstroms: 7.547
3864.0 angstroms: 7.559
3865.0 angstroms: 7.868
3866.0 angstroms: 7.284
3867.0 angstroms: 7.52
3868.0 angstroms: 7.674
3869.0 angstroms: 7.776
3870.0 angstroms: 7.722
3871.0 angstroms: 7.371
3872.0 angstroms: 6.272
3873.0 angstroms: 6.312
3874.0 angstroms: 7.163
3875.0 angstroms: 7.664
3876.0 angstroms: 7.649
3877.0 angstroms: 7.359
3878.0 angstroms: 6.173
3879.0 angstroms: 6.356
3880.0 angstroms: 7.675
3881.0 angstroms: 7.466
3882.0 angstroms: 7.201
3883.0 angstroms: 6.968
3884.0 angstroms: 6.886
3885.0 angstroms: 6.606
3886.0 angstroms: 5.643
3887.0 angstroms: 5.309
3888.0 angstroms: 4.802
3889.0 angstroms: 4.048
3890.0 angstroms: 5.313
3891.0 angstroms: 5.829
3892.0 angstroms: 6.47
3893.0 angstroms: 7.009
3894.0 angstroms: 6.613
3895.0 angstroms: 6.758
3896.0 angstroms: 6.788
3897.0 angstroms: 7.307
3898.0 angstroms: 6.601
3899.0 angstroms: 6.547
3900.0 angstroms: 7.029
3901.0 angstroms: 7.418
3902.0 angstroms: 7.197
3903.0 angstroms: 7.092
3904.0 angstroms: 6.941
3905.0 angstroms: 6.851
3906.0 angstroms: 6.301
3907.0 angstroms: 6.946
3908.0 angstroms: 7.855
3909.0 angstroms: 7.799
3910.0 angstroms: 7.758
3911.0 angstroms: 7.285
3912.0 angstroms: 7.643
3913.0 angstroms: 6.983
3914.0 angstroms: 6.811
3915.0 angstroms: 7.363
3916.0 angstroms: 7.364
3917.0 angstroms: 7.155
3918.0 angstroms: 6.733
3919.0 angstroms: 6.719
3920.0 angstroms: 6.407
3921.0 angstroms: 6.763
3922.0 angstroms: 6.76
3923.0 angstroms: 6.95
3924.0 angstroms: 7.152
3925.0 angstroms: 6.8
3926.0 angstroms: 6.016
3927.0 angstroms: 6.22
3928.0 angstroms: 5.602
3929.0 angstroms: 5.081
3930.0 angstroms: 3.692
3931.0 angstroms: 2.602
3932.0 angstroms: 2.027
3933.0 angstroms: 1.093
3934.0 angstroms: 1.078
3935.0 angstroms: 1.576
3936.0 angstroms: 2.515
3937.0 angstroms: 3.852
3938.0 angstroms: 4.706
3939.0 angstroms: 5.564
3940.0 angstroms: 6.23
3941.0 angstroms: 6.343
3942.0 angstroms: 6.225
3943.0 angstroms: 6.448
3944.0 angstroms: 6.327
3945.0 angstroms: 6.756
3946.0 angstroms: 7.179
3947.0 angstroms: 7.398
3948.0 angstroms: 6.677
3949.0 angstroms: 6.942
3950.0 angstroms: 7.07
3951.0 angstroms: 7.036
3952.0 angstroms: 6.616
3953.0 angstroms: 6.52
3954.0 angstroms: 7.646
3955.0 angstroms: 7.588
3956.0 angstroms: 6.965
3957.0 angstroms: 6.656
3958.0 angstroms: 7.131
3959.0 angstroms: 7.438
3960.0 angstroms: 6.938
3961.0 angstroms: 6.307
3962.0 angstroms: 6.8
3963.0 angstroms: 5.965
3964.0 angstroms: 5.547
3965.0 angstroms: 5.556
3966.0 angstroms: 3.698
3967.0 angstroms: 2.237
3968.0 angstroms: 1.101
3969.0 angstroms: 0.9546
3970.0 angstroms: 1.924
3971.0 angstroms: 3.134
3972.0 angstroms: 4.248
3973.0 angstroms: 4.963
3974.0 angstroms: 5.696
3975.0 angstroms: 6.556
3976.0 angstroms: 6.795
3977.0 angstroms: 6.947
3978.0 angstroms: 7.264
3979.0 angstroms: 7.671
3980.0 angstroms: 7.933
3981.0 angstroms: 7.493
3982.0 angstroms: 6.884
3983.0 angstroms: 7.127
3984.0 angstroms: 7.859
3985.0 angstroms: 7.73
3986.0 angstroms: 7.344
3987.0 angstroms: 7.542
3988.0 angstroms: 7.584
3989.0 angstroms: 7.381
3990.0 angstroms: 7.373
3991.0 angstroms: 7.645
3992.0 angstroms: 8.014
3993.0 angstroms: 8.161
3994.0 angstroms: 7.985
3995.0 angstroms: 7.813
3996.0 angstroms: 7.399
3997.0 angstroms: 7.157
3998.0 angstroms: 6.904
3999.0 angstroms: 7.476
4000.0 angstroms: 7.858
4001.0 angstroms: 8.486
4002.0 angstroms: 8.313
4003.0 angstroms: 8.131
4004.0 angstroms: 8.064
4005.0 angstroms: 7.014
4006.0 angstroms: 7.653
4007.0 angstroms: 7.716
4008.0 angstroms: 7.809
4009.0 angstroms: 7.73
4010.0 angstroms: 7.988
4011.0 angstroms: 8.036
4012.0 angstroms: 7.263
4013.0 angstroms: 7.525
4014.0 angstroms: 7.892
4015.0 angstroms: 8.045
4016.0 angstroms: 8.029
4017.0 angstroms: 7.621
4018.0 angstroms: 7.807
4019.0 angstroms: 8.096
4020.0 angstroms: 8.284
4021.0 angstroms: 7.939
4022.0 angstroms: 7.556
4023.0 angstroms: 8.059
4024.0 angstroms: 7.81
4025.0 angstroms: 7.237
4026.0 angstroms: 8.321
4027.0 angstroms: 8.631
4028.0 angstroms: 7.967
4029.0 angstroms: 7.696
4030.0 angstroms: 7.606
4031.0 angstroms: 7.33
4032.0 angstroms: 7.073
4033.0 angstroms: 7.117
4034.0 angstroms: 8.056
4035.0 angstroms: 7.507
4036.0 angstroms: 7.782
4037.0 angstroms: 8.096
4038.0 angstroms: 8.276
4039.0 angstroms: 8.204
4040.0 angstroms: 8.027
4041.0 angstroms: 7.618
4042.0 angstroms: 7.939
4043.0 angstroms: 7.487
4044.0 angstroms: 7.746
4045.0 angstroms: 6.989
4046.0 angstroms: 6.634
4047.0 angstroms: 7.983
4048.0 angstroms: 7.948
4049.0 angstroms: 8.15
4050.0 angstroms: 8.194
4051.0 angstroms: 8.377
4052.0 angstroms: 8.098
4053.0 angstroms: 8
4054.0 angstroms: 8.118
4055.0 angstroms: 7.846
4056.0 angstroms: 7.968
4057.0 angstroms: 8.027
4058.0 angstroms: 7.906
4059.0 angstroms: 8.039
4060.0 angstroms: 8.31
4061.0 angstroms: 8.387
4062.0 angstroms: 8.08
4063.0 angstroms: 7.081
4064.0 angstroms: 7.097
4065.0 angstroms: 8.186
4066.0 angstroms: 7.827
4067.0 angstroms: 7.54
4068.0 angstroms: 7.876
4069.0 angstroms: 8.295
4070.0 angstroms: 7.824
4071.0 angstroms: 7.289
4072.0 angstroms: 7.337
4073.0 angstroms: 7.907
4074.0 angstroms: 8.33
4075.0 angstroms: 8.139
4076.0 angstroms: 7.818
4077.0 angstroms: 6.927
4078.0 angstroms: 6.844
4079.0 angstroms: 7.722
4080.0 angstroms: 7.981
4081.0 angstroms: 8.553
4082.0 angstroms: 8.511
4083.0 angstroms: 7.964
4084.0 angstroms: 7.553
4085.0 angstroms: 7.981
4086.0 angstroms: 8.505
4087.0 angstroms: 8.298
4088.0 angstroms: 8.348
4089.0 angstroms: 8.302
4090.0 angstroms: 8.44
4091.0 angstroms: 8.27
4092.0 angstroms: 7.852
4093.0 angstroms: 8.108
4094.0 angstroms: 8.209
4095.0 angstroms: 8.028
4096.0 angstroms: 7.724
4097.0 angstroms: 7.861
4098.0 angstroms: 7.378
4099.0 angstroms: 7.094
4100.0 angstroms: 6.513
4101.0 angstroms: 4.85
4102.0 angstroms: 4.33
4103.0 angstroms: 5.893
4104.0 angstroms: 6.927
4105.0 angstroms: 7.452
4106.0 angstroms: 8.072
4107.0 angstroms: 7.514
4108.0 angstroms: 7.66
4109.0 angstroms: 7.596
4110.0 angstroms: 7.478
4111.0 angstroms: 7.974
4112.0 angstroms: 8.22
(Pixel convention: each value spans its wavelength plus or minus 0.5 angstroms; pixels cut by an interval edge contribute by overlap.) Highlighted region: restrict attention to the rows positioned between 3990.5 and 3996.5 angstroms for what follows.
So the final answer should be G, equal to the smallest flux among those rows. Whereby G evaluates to 7.399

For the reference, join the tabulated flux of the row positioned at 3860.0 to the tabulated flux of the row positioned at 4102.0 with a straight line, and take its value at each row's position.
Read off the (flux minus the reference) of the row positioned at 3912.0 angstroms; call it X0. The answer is 1.9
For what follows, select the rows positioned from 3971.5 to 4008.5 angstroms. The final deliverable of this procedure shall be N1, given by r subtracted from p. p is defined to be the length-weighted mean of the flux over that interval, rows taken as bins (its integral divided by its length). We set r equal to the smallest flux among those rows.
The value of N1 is 3.1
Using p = 7.4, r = 4.248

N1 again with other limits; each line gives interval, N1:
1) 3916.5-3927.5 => 0.7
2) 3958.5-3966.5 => 2.3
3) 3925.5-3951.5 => 4.0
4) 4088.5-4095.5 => 0.3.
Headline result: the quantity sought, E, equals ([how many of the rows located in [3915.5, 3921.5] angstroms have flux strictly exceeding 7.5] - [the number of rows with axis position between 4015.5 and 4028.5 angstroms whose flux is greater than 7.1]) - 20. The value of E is -33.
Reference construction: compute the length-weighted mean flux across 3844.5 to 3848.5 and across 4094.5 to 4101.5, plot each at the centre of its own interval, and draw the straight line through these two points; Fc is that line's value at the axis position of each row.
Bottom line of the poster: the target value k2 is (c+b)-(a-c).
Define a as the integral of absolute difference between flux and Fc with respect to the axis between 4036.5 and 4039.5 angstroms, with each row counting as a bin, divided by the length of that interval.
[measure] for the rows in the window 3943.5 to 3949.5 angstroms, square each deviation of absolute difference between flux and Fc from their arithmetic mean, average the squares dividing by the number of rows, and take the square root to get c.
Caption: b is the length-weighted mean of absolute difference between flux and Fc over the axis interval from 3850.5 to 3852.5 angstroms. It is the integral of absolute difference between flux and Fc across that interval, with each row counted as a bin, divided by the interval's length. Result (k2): -0.3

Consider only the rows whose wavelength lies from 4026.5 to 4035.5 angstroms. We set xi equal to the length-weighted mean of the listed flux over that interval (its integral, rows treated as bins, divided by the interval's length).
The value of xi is 7.7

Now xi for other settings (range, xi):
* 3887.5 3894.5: 5.7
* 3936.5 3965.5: 6.5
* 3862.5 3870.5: 7.6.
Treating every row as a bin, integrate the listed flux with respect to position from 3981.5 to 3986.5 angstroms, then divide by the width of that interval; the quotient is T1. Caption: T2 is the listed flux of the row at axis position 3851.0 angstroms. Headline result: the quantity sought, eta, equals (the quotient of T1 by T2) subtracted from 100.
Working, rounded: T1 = 7.4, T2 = 7.023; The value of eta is 98.9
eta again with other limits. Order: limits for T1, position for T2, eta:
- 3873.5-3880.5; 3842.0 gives 98.9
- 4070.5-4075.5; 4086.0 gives 99.1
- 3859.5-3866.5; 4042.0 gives 99.1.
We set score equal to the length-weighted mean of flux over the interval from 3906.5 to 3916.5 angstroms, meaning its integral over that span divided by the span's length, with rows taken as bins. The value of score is 7.4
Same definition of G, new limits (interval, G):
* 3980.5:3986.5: 6.884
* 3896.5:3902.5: 6.547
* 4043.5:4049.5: 6.634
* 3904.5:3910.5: 6.301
